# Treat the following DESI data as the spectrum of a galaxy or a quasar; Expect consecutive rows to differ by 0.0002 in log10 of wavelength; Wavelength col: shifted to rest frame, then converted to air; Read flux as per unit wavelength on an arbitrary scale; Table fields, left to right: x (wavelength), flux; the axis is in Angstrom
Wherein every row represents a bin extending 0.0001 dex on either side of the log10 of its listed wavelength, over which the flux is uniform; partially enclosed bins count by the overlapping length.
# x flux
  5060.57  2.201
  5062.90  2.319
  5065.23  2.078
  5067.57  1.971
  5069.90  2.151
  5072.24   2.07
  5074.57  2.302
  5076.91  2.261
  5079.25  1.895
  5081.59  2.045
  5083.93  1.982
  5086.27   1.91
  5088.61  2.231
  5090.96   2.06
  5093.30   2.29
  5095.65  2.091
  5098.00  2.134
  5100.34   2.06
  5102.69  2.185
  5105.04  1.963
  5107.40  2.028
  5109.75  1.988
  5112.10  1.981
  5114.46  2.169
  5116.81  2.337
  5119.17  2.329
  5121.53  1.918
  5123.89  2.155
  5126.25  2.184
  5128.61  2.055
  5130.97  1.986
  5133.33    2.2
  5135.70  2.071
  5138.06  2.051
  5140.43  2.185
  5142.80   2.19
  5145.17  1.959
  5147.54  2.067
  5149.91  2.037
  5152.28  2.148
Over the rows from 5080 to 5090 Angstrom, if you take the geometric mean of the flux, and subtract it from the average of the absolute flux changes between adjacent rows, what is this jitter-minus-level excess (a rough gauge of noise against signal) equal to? -1.89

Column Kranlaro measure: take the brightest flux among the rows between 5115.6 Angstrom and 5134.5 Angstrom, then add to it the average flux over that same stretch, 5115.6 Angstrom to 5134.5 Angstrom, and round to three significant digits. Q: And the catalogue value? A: 4.48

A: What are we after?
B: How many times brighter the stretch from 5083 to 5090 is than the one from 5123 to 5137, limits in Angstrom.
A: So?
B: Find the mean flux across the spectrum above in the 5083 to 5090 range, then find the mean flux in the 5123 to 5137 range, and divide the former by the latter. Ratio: 0.97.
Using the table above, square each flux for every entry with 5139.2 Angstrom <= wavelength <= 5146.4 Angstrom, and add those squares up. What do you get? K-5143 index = 13.4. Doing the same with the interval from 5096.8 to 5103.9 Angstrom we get 13.6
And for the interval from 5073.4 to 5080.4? 14.0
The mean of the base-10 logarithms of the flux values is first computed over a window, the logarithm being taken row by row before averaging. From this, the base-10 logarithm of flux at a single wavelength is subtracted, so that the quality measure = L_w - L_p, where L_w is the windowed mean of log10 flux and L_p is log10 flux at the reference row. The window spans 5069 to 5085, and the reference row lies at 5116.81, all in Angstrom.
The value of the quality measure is -0.047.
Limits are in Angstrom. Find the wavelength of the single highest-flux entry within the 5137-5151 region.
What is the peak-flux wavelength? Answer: 5142.80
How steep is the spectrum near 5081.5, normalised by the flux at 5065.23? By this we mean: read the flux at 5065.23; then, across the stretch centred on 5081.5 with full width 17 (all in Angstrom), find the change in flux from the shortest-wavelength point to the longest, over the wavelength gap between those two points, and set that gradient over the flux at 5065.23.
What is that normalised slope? -0.0024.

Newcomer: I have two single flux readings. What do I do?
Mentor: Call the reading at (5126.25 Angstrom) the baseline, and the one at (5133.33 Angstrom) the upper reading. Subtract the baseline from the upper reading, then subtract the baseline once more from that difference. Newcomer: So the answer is -2.17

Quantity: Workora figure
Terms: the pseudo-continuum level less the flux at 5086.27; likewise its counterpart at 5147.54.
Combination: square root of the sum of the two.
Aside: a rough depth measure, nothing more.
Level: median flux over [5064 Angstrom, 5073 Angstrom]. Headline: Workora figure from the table 0.41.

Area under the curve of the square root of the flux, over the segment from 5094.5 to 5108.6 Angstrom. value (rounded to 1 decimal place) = 20.3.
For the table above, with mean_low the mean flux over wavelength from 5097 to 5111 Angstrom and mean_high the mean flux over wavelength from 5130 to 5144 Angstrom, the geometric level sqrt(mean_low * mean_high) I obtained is 2.087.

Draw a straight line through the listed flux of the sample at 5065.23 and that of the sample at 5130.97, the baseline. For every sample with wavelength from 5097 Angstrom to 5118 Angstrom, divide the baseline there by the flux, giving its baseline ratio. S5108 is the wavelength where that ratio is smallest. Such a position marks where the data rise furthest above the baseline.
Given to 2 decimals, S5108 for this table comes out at 5116.81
